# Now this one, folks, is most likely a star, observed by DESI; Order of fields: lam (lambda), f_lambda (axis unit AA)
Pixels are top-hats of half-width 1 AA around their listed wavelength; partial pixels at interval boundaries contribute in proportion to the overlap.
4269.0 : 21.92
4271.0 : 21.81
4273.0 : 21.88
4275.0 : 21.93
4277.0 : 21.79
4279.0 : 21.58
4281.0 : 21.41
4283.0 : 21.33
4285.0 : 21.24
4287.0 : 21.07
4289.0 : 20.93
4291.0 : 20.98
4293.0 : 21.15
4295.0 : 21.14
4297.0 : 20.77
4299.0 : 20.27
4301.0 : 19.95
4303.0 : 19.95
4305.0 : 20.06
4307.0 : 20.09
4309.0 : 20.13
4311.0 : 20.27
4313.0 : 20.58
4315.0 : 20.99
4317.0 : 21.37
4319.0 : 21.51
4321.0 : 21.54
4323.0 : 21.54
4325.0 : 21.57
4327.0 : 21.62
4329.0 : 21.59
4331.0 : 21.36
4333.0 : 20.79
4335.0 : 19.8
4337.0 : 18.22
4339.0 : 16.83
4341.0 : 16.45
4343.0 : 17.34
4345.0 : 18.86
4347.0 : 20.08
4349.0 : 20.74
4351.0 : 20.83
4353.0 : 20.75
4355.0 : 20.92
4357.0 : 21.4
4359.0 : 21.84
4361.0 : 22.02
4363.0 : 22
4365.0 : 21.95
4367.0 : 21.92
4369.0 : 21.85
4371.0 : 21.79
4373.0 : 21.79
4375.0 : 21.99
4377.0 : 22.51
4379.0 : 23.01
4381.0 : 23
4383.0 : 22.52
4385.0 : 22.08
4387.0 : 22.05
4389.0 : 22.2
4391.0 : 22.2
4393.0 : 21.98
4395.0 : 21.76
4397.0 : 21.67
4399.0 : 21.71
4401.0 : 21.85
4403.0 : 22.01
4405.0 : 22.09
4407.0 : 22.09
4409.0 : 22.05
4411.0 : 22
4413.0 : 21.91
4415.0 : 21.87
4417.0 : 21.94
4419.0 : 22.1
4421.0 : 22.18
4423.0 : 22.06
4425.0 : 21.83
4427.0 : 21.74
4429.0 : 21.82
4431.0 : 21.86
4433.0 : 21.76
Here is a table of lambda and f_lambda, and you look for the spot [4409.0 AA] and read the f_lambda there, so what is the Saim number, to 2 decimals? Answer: 22.05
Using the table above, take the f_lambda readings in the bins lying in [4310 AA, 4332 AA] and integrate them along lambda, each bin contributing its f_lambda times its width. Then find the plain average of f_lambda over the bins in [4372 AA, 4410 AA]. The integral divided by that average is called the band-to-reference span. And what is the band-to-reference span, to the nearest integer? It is 21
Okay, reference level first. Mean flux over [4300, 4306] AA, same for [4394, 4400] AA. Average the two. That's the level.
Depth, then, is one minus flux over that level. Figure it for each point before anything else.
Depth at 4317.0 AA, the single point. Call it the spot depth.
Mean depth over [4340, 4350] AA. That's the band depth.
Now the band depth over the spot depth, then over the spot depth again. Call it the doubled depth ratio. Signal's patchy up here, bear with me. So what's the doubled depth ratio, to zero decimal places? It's 166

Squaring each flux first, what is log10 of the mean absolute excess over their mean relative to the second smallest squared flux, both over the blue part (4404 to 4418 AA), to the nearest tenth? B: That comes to -2.2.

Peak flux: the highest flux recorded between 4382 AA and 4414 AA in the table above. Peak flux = 22.52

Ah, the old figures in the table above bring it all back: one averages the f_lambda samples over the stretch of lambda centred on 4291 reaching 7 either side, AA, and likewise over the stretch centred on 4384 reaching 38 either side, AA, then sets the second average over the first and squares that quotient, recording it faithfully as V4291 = 1.08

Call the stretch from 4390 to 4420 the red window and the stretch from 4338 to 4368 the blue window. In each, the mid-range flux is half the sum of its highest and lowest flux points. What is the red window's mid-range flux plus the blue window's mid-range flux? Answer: 41.2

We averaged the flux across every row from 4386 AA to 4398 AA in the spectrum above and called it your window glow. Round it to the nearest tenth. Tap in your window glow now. 22.0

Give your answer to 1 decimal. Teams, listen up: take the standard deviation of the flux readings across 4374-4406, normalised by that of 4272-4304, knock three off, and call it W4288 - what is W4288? -2.3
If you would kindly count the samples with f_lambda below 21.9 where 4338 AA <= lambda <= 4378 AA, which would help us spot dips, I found 14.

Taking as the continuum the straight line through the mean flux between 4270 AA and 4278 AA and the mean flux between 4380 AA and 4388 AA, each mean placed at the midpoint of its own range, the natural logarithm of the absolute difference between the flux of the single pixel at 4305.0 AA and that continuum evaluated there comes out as 0.7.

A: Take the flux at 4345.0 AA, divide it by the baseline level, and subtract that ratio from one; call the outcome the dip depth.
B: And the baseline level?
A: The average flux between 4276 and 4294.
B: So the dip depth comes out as 0.11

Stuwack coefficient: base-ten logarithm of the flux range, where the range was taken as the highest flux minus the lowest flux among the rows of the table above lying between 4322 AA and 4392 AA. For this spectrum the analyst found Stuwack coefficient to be 0.82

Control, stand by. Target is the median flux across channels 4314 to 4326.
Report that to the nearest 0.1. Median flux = 21.5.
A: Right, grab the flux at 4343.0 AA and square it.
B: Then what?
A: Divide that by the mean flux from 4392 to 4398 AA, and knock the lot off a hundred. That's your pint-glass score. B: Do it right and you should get 86.2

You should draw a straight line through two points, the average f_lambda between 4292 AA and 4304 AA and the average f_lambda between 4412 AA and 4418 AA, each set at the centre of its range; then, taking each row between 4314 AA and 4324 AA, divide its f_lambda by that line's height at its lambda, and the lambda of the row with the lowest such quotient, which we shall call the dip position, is 4315.0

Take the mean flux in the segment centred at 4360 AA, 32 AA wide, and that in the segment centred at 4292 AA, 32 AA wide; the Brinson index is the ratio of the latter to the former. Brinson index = 0.98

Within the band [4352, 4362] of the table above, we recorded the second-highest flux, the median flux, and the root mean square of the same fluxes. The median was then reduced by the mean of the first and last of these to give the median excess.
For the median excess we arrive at -0.22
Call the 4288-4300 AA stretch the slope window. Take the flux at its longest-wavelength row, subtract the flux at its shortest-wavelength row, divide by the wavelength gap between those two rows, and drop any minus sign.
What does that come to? 0.066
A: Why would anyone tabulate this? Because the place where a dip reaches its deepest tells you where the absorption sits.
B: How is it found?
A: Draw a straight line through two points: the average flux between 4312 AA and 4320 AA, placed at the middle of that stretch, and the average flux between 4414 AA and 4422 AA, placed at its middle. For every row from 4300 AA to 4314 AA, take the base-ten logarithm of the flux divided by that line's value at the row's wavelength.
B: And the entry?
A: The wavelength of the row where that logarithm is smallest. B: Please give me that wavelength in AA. 4303.0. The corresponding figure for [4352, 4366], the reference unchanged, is 4353.0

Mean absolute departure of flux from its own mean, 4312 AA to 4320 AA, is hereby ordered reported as 0.33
